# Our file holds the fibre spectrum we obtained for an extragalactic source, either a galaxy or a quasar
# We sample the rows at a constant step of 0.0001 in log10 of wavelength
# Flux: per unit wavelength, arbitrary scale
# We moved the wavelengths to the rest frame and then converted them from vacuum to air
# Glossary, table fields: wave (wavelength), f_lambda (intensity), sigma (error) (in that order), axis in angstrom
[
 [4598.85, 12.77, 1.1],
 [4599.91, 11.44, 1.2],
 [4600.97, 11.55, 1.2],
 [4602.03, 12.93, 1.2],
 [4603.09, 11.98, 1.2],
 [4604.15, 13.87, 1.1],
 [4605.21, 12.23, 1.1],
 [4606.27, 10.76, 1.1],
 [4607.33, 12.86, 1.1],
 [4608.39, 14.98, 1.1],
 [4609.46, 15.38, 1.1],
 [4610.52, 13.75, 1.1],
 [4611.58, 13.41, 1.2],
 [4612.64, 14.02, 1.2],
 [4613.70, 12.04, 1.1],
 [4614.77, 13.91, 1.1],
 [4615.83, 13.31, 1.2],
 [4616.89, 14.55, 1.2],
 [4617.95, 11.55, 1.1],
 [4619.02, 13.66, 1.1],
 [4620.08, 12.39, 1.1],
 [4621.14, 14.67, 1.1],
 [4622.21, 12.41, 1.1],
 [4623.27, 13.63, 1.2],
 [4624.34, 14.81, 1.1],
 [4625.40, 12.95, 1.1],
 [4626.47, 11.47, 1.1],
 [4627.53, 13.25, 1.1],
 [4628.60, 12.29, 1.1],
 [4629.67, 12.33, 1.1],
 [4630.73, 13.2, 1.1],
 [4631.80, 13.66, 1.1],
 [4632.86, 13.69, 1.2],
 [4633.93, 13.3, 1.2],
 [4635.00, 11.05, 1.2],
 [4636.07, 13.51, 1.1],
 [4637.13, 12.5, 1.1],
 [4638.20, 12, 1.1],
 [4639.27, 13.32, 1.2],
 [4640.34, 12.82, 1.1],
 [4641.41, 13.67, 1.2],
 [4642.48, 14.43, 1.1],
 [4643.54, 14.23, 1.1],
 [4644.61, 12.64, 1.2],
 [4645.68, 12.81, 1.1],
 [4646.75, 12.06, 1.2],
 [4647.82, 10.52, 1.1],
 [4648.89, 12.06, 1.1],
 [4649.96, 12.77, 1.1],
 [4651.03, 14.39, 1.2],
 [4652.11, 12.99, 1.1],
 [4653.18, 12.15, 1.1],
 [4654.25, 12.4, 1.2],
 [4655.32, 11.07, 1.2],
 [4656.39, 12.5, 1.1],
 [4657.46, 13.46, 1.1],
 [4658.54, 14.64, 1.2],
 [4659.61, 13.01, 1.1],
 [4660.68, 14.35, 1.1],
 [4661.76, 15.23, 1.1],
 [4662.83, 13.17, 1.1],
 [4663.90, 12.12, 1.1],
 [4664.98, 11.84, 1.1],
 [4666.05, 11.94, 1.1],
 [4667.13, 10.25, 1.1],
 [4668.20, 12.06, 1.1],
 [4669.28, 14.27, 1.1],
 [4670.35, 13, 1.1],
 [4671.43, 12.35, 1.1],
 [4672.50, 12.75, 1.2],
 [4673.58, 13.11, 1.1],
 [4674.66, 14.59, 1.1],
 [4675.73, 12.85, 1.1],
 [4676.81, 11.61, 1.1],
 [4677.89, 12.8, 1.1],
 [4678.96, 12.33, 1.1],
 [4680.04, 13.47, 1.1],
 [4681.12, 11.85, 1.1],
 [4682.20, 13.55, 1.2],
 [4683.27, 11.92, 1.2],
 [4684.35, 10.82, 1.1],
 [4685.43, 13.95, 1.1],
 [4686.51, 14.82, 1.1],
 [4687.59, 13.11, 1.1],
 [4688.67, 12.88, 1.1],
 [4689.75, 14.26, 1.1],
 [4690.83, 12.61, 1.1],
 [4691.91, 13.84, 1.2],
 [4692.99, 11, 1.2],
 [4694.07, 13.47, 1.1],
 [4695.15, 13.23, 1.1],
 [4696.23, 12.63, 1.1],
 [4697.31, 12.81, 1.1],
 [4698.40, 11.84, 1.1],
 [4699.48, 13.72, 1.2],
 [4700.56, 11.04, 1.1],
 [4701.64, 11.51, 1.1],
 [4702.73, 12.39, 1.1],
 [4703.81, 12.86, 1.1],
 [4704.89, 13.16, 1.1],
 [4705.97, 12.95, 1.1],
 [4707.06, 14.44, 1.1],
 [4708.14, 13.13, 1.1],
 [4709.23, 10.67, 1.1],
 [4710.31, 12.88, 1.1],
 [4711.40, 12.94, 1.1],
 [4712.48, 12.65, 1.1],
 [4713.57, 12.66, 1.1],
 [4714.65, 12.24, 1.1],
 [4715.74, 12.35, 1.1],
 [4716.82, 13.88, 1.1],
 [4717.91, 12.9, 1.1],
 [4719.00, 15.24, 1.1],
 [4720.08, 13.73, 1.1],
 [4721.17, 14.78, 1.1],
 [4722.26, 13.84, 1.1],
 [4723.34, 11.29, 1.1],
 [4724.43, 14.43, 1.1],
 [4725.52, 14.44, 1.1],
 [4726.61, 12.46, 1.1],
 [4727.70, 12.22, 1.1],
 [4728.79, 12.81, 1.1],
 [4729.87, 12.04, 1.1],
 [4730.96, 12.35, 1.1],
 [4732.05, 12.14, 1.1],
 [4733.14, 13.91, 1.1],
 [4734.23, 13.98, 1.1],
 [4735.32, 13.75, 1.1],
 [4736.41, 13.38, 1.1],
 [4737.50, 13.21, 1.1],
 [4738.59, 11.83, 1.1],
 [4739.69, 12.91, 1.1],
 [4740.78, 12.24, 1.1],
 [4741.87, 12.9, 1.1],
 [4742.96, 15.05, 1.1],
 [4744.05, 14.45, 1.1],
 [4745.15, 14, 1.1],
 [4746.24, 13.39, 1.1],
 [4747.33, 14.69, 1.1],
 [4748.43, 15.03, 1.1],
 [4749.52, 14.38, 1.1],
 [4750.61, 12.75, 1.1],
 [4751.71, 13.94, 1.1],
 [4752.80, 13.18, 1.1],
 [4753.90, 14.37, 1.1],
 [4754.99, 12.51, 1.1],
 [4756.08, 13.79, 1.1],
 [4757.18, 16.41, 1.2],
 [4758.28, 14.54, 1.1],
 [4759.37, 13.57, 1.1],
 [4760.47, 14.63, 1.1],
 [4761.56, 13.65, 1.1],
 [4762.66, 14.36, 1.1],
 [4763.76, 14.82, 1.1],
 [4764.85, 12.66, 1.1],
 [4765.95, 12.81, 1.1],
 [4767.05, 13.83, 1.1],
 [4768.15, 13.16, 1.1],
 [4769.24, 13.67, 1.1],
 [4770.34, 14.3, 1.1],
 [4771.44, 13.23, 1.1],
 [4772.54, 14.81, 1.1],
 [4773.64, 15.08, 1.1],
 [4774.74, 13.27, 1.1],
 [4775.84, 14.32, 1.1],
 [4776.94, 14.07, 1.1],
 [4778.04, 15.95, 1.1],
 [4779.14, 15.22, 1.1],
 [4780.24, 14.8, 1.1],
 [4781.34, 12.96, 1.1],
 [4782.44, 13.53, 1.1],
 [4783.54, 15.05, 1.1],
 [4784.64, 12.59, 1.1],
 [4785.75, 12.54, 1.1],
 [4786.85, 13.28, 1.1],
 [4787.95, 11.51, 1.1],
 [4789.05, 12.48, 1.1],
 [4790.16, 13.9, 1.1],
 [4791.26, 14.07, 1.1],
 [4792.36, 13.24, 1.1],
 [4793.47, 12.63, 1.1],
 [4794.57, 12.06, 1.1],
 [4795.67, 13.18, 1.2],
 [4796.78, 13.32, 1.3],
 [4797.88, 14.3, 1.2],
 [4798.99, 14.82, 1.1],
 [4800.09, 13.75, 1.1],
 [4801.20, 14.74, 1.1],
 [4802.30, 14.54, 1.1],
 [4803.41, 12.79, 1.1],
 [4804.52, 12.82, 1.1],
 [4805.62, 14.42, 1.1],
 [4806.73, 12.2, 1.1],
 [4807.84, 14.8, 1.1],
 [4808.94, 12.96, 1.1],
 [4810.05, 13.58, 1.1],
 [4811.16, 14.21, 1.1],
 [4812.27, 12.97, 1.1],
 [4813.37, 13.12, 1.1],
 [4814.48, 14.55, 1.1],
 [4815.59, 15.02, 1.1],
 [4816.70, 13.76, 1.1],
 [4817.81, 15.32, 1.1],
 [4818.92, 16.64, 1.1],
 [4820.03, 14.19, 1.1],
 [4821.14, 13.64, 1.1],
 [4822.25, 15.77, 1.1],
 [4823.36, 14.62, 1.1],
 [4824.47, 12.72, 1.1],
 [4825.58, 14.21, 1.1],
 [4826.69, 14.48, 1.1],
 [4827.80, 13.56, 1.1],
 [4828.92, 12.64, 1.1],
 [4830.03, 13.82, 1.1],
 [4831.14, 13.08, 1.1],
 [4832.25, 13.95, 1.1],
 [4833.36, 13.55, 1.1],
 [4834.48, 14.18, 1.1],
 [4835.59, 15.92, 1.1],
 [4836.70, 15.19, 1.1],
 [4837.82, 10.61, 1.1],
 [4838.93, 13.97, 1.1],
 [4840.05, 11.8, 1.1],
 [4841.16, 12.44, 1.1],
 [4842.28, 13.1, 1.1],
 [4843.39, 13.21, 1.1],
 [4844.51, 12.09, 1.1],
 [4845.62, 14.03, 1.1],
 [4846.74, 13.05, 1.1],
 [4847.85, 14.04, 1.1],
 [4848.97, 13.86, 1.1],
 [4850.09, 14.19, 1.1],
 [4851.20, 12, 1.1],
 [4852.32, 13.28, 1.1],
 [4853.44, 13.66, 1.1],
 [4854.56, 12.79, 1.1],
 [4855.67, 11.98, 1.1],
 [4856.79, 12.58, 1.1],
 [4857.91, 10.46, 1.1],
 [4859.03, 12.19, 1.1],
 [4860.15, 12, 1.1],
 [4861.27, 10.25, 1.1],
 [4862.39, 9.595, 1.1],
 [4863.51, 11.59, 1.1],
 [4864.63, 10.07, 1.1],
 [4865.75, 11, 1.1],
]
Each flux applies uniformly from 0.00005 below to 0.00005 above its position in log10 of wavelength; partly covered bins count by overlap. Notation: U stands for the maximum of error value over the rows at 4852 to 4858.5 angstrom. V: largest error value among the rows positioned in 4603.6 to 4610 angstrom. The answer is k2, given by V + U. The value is 2.20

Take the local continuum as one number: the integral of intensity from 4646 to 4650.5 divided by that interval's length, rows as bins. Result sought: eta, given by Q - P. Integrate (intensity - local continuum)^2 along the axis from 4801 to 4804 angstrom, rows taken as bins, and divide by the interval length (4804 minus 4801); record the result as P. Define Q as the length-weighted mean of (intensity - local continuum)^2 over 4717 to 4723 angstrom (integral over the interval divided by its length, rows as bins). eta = 0.3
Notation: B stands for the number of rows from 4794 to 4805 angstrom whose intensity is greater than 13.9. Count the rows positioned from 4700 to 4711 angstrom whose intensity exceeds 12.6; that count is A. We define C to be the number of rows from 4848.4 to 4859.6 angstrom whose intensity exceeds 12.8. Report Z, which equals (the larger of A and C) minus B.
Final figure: 2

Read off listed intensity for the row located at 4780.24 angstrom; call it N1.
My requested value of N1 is 14.8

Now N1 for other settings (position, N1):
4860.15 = 12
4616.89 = 14.55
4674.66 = 14.59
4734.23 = 13.98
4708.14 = 13.13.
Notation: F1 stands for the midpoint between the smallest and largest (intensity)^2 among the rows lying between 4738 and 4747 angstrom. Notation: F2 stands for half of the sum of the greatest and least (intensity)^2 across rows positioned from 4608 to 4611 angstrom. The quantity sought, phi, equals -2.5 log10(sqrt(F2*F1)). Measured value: -5.74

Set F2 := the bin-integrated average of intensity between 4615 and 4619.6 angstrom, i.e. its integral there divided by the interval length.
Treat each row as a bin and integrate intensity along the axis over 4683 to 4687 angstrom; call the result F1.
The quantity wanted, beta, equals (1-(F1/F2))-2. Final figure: -4.9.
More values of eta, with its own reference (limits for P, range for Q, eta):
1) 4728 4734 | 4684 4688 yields 2.9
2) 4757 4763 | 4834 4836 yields 3.4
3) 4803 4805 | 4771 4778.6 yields 6.3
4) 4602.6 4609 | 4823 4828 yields 1.8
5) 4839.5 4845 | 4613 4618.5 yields 2.0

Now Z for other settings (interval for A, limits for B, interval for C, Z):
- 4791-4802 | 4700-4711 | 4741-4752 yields 8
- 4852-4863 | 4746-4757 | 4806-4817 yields 4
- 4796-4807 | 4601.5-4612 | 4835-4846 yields 7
